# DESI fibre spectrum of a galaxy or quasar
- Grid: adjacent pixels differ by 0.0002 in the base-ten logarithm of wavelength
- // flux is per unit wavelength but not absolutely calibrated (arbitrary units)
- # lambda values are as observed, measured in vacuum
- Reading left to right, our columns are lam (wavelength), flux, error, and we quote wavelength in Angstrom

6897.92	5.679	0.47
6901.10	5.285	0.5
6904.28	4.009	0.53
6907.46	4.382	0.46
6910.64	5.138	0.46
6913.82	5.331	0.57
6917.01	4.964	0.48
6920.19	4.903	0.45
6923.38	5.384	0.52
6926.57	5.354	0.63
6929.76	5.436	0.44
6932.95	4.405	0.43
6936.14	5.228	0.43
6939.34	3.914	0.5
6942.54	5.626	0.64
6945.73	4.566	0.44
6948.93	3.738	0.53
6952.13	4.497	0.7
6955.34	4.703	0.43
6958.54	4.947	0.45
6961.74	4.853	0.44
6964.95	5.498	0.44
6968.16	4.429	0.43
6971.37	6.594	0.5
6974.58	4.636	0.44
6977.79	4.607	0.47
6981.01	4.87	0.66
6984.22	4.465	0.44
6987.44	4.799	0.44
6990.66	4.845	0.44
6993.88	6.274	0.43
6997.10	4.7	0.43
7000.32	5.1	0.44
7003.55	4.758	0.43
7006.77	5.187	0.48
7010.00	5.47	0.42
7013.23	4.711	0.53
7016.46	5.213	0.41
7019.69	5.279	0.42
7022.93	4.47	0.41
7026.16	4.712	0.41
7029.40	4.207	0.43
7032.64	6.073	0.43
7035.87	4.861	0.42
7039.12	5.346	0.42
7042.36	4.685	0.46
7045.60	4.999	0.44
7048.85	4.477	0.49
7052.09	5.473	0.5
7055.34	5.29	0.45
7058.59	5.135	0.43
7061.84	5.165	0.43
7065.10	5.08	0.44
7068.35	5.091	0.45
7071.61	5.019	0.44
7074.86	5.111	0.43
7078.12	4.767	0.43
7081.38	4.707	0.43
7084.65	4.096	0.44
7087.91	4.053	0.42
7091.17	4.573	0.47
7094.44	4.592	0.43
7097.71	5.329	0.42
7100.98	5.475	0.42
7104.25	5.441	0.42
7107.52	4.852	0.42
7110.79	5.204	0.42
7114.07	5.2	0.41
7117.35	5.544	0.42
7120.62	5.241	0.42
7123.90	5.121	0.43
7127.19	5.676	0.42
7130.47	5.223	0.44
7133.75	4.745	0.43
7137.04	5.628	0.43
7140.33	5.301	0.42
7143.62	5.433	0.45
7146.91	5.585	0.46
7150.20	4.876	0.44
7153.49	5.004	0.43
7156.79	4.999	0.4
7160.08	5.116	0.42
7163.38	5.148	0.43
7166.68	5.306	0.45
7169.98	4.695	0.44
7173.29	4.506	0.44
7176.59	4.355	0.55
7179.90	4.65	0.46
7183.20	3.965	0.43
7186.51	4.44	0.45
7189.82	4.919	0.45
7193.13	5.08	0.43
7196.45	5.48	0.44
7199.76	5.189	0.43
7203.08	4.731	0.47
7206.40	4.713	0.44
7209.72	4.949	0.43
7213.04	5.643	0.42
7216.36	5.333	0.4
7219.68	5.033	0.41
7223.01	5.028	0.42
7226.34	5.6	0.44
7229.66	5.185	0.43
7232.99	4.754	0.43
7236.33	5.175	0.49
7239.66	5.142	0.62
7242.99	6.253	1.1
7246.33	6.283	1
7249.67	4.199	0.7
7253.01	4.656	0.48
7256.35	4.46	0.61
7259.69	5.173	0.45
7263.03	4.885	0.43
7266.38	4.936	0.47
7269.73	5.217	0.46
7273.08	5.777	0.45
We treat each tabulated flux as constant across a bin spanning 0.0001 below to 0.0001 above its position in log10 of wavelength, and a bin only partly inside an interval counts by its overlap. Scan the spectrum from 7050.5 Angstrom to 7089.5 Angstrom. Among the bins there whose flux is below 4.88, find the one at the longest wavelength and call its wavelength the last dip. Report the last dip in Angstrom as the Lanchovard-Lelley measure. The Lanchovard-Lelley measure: 7087.91 Angstrom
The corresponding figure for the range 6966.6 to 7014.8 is 7013.23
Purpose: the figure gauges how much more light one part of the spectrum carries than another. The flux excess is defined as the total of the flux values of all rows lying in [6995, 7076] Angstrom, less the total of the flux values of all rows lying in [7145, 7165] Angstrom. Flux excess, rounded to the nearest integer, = 95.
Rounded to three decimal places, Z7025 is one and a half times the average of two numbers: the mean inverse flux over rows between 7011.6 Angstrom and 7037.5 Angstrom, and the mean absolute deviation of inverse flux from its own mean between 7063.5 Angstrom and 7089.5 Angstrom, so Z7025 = 0.166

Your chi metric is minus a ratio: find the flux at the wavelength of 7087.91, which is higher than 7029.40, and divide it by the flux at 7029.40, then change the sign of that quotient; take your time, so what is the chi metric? -0.96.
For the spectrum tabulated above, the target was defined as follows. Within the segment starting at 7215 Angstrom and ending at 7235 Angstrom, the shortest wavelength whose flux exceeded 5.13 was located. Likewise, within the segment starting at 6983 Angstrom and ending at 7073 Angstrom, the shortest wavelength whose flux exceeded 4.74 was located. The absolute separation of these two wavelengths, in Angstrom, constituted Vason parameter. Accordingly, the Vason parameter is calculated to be 228.9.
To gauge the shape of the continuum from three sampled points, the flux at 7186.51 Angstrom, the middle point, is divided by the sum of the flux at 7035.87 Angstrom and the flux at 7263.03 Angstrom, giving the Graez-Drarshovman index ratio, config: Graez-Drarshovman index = 0.456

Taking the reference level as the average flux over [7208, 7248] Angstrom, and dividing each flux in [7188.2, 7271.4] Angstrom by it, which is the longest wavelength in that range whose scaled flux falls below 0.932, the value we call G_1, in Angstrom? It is 7266.38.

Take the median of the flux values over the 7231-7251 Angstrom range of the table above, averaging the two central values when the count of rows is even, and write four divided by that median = 0.78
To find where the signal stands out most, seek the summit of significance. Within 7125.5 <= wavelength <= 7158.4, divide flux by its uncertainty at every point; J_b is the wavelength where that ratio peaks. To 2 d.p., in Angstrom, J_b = 7127.19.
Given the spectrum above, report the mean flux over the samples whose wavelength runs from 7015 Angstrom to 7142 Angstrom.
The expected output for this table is 5.04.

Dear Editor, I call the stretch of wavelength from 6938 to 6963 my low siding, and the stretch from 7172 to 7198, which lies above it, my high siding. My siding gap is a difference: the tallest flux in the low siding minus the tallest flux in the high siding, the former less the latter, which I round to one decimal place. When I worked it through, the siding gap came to 0.1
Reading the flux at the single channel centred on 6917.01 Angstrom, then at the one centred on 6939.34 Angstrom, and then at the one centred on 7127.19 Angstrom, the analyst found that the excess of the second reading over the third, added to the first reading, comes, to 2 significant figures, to 3.2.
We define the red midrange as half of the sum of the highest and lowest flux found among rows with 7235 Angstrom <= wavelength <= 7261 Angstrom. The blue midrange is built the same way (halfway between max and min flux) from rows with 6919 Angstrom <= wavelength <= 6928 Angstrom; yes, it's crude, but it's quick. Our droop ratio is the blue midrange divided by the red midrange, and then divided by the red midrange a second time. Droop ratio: 0.187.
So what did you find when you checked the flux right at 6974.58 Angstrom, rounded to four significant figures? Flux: 4.636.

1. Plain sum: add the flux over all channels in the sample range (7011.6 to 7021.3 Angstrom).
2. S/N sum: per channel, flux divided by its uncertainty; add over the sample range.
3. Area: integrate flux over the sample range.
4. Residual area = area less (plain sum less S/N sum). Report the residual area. 68.1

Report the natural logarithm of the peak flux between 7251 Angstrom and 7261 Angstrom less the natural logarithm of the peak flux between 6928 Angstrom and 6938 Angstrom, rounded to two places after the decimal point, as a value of -0.05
